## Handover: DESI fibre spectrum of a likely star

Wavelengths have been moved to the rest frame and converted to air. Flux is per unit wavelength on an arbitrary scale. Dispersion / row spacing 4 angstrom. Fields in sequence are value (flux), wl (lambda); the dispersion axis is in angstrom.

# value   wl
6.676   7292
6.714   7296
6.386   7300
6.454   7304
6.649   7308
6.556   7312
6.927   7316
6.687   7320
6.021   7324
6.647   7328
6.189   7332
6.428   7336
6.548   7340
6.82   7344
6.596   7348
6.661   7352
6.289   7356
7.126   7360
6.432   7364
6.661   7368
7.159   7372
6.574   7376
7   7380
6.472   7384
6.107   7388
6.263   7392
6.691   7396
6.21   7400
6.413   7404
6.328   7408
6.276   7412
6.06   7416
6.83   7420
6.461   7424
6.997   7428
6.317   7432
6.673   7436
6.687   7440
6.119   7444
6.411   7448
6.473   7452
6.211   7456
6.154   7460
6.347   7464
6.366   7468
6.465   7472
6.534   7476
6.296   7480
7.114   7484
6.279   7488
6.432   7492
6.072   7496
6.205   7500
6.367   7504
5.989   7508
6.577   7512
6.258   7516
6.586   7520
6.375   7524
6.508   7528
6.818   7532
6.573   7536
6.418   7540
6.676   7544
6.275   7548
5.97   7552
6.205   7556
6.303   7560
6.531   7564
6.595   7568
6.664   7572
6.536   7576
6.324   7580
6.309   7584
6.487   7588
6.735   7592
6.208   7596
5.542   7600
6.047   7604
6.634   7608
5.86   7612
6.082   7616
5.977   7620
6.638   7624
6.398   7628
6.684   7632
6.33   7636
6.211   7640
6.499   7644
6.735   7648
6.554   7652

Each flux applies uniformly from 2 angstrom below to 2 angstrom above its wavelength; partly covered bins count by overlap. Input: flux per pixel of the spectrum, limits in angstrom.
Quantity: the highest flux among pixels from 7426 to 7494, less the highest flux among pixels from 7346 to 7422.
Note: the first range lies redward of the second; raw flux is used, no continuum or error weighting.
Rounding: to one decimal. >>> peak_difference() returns 0.0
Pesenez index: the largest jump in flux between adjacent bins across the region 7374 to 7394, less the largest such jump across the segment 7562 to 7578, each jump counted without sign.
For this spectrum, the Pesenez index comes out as 0.40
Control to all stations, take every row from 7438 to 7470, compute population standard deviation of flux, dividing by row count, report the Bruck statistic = 0.175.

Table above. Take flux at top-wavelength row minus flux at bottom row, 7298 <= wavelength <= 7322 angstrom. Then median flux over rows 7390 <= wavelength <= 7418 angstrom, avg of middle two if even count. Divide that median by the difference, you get 21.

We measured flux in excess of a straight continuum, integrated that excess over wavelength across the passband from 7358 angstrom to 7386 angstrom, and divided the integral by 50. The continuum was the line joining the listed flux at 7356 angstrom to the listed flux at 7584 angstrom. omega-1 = 0.27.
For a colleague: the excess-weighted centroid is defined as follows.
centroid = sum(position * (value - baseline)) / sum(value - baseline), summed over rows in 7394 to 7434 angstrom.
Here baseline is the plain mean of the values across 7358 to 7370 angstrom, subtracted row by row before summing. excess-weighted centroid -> 7411.4 angstrom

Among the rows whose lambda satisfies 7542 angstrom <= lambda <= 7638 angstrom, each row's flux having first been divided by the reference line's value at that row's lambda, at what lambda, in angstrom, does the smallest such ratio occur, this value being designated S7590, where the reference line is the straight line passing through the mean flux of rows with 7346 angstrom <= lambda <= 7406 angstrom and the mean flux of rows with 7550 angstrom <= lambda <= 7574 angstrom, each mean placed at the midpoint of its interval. 7600 angstrom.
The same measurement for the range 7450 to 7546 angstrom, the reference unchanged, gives 7508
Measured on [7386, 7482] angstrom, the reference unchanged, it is 7416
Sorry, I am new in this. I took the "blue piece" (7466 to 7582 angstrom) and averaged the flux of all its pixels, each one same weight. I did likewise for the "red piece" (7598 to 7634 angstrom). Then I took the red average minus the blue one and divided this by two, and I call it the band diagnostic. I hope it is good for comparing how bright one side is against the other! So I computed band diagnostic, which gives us -0.11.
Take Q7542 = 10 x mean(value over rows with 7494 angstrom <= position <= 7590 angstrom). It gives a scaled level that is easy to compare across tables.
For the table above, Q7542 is 64.0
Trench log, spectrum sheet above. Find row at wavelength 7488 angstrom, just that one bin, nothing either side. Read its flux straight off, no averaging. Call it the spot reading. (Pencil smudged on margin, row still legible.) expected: 6.279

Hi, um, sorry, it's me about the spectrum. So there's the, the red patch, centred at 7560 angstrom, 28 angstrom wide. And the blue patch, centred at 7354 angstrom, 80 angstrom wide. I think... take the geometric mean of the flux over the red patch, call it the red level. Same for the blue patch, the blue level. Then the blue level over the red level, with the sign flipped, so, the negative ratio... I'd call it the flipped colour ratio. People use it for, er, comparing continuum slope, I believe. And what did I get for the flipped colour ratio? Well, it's -1.034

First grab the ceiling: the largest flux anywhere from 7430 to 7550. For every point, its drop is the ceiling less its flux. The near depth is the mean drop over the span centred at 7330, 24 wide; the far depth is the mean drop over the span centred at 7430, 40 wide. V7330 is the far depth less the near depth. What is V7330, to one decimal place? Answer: -0.1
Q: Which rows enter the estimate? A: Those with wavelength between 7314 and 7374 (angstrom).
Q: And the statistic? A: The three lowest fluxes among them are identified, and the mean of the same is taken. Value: 6.17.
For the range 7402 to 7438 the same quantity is 6.22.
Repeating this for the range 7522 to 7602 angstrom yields 5.91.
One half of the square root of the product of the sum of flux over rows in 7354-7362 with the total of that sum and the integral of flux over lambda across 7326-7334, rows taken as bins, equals 14.74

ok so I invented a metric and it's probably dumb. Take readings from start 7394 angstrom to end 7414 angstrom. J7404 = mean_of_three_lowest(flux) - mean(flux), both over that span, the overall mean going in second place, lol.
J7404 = -0.11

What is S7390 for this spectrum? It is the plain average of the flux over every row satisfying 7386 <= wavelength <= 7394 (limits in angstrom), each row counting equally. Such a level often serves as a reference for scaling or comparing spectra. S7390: 6.2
